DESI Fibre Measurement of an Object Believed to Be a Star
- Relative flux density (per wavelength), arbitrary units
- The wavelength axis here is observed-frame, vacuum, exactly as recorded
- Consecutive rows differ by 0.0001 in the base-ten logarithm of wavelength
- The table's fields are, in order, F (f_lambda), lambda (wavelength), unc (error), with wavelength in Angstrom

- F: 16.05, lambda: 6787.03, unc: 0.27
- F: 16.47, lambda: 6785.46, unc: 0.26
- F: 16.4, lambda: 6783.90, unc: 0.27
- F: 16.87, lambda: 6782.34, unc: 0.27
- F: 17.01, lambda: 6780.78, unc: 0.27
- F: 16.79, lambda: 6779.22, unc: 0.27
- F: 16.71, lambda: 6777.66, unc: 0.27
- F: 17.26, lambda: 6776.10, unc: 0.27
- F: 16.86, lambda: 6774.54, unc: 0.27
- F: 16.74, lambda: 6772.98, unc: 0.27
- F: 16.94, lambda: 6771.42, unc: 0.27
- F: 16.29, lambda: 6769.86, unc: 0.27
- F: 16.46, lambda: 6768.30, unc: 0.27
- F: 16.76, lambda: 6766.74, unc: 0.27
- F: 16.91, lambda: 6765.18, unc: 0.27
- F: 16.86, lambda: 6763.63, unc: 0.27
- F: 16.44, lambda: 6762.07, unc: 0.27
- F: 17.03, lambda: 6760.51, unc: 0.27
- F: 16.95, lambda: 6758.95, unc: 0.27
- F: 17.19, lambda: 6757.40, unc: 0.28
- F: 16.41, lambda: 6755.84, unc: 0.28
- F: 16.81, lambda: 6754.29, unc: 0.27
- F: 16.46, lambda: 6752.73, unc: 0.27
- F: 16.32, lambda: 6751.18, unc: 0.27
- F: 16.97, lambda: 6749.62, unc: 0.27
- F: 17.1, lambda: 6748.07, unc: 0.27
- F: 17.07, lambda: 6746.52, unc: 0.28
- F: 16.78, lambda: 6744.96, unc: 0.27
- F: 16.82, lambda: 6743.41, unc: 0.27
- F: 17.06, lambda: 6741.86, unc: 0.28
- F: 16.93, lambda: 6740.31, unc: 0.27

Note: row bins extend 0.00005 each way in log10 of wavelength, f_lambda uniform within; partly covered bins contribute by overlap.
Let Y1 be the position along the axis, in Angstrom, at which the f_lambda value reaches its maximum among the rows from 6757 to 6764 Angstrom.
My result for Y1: 6757.40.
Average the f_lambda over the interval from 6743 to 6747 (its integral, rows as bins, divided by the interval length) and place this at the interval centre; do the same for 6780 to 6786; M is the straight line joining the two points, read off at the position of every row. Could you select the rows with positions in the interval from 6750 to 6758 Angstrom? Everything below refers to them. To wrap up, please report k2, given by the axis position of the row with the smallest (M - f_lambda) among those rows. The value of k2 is 6757.40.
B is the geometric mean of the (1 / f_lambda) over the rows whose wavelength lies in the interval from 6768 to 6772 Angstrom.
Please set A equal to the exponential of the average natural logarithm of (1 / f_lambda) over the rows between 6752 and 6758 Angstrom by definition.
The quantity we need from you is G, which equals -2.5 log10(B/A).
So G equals -0.010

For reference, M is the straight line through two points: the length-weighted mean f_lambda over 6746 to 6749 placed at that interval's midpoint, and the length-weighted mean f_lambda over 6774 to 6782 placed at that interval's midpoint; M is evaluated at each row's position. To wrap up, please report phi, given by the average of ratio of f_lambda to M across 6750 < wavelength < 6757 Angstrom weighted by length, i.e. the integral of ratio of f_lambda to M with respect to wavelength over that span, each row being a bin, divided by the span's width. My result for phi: 0.97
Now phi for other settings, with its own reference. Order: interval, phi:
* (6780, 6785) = 0.99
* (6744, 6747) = 0.99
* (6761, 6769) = 0.98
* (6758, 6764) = 0.99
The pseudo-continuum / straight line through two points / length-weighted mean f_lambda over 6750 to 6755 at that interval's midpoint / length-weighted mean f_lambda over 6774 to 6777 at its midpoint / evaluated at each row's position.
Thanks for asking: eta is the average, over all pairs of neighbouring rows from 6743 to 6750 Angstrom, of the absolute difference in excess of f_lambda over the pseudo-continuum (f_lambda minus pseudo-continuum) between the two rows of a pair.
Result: 0.125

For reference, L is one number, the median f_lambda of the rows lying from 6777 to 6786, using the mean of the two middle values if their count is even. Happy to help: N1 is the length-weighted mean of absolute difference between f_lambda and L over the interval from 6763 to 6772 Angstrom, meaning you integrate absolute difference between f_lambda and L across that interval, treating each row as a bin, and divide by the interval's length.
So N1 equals 0.21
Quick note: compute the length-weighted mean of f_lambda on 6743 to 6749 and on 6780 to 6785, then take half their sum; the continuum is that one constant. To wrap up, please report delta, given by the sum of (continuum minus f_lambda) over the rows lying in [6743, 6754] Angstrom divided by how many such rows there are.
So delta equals 0.07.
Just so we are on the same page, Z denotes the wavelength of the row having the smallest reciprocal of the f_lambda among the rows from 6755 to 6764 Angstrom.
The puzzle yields 6757.40 Angstrom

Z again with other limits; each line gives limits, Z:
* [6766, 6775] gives 6771.42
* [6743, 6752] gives 6748.07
